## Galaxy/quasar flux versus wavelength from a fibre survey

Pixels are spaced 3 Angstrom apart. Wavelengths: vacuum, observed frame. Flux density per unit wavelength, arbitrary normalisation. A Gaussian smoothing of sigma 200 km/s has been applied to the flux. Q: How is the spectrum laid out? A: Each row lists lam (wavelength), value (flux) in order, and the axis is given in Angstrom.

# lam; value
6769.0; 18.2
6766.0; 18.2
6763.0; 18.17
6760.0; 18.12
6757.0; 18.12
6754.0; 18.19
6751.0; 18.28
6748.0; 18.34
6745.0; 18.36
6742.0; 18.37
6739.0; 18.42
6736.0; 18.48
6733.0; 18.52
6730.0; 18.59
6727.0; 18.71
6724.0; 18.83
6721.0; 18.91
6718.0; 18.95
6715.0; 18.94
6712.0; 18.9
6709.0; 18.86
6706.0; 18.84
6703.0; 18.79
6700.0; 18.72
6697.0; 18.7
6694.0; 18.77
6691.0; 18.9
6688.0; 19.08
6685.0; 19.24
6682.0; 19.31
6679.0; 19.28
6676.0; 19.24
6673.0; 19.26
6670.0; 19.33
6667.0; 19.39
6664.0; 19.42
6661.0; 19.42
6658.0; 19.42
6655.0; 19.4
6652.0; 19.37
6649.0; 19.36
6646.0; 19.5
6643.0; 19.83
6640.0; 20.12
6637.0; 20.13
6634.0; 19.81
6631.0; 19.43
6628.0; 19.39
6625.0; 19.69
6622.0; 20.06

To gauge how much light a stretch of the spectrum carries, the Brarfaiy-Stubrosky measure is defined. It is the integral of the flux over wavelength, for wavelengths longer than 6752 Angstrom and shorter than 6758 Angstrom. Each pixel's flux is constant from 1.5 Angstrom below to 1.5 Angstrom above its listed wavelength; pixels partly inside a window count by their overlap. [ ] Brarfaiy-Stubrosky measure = 109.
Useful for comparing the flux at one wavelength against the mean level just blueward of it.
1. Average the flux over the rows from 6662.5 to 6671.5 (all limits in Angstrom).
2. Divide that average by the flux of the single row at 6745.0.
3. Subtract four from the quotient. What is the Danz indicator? -2.94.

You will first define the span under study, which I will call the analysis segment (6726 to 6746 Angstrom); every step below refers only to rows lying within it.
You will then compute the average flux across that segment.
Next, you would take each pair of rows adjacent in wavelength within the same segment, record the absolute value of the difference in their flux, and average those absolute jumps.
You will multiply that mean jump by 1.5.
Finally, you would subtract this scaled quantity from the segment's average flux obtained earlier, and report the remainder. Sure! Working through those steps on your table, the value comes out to 18.4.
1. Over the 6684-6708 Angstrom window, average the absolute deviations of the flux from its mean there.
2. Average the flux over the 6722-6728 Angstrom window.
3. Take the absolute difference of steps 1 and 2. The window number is 18.6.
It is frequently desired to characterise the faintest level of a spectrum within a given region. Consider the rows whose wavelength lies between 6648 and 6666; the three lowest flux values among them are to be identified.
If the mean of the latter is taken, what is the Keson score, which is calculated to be 19.4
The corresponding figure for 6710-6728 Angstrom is 18.8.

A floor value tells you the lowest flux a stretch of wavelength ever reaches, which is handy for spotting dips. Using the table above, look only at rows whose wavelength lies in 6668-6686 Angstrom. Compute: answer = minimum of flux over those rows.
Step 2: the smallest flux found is 19.24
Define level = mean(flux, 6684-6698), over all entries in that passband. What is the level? 18.9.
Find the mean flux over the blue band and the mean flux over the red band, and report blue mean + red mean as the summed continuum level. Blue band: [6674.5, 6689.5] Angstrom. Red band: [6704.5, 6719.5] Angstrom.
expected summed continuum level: 38.1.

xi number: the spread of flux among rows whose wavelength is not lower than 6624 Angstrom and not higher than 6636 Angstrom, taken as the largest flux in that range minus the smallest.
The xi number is 0.4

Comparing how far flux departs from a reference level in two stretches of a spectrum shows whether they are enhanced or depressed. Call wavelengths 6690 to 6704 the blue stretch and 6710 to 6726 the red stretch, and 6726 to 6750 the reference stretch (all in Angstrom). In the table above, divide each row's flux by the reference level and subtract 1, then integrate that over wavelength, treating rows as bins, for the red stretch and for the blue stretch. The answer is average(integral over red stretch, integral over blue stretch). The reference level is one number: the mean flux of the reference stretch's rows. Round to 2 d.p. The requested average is 0.30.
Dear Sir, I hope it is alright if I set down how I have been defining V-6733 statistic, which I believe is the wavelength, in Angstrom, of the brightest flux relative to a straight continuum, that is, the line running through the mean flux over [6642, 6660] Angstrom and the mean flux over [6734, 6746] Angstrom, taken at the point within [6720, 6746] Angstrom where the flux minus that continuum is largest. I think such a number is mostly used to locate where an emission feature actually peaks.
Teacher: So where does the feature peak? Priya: 6721.0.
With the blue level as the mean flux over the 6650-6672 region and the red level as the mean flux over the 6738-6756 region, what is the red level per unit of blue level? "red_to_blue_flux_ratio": 0.945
